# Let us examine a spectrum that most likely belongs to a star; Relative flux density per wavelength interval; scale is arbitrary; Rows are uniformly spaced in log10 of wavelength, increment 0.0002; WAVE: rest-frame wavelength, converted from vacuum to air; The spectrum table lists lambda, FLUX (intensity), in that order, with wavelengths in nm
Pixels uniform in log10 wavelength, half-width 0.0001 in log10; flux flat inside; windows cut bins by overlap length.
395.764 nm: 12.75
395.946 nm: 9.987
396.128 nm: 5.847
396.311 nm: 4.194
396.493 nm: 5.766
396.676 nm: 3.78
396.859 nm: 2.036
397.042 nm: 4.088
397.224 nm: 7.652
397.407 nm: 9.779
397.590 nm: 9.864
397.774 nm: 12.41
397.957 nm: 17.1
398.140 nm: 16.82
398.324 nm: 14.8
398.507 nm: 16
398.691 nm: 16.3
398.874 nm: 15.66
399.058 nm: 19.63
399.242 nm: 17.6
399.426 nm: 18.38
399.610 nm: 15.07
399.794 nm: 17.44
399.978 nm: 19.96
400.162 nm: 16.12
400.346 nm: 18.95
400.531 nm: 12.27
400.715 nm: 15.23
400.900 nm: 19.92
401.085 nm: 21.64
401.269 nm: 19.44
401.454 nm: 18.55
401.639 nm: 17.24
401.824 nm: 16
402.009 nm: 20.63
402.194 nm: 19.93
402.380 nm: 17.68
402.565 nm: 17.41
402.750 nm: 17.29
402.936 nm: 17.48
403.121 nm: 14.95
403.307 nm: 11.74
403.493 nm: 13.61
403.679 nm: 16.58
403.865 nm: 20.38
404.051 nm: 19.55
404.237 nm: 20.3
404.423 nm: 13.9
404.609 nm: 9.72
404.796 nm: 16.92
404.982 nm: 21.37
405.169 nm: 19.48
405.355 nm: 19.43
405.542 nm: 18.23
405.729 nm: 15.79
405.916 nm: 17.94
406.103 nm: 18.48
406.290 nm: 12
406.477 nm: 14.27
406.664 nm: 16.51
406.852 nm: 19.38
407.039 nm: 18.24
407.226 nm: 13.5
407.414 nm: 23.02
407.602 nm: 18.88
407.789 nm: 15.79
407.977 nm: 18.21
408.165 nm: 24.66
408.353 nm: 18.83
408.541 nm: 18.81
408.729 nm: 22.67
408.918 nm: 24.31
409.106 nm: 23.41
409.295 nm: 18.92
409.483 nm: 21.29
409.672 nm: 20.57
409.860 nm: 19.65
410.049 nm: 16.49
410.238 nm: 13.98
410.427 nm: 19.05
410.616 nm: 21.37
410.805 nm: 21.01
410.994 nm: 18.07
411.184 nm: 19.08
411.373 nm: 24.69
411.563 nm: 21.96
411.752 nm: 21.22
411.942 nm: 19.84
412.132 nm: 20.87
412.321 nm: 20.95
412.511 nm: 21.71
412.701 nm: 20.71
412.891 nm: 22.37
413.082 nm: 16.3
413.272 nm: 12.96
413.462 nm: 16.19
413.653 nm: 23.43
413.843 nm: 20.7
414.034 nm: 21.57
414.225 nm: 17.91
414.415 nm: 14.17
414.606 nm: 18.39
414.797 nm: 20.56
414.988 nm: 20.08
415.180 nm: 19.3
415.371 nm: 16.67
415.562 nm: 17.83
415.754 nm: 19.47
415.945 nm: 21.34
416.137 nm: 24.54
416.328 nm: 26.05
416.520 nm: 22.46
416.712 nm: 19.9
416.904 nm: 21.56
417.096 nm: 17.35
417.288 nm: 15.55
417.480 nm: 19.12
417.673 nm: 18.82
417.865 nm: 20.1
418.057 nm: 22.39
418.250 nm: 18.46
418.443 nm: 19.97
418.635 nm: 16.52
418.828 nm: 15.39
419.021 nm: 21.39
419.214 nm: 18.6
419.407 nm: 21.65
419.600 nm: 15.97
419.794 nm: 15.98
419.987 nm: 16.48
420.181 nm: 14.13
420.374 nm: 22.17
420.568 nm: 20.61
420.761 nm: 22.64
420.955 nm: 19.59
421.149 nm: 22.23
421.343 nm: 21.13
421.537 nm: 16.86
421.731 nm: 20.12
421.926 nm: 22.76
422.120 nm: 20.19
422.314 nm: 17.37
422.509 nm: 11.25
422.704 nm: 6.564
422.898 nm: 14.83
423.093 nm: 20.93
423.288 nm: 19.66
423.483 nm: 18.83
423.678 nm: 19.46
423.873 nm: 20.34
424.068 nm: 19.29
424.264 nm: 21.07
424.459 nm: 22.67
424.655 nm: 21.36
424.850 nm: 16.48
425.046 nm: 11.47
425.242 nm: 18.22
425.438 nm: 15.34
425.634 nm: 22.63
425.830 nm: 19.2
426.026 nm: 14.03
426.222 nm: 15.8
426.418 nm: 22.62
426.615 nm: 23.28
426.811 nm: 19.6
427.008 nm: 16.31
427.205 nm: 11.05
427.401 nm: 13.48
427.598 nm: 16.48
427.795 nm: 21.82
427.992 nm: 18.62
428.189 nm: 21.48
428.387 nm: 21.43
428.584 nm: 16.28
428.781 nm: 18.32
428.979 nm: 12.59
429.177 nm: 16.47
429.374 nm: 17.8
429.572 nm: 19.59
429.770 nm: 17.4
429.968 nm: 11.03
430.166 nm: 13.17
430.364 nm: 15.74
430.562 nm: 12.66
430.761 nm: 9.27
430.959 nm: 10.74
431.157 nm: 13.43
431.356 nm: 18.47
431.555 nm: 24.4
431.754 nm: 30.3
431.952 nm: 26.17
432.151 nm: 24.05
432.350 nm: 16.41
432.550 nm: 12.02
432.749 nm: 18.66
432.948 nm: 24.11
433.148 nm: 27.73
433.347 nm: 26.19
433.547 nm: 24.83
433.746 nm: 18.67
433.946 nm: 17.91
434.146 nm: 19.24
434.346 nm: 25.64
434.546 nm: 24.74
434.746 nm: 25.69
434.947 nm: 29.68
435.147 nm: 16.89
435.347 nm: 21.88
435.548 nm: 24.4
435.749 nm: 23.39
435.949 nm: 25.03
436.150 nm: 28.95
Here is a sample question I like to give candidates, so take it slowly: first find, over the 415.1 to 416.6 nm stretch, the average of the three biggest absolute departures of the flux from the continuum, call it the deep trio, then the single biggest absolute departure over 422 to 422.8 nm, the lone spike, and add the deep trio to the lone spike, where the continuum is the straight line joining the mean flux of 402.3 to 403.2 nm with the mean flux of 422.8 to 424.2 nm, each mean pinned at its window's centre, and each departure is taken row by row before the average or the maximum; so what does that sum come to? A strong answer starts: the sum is 18.4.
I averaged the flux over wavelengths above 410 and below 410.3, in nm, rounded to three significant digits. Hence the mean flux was 15.2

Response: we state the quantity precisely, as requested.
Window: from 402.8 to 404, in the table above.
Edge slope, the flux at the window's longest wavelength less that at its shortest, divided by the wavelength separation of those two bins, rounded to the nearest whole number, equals 3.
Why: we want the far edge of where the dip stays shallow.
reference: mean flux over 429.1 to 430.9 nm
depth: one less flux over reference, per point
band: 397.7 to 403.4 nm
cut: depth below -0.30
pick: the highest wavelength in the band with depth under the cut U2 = 402.194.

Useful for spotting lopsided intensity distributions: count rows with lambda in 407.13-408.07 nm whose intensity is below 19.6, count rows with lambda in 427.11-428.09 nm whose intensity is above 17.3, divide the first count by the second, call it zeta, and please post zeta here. 2.0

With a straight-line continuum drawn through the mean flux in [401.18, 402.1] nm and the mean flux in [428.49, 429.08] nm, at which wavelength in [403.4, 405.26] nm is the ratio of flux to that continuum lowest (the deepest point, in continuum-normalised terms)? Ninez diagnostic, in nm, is 404.609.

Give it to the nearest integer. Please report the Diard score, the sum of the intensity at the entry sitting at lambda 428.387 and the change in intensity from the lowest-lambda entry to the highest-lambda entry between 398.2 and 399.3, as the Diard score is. 24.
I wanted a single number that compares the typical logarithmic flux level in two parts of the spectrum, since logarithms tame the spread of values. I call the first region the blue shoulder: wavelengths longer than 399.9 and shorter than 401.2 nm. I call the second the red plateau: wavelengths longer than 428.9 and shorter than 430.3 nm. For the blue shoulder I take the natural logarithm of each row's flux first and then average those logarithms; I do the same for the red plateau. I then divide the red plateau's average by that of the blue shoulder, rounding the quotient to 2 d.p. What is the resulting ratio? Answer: 0.95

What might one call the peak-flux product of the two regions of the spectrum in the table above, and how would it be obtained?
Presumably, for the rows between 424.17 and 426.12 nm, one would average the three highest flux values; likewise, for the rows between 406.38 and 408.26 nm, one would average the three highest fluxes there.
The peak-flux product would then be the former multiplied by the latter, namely 497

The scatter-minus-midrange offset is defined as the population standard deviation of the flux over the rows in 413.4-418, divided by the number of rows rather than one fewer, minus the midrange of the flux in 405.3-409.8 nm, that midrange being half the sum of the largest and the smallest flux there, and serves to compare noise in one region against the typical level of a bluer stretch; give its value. -15.6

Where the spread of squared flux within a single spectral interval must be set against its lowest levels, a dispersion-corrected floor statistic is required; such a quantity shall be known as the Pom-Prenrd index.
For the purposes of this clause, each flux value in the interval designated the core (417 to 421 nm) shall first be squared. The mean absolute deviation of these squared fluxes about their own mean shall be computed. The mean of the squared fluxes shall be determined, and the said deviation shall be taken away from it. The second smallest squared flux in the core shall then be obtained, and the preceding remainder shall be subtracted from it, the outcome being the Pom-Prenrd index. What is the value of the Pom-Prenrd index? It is -39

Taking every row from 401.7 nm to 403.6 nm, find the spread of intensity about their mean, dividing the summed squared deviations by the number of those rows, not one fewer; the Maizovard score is 2.6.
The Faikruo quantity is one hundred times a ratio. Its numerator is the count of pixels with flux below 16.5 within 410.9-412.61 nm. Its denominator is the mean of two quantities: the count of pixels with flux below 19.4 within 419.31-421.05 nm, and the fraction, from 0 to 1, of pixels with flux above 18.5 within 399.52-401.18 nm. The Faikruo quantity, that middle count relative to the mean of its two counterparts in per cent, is 0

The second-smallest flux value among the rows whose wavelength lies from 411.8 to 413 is 20.71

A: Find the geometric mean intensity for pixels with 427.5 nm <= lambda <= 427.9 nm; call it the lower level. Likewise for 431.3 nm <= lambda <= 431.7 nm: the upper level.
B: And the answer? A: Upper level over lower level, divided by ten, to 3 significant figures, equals 0.112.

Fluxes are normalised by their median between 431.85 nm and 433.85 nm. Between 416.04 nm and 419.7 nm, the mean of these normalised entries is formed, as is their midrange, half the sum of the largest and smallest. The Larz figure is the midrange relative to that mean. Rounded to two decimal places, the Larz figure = 1.05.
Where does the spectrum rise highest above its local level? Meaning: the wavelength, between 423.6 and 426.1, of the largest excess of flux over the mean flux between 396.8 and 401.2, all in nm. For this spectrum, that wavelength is 424.459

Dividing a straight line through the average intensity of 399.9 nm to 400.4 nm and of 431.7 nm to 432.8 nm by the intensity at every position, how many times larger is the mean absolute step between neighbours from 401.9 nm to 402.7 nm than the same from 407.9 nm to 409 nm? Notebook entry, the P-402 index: 0.4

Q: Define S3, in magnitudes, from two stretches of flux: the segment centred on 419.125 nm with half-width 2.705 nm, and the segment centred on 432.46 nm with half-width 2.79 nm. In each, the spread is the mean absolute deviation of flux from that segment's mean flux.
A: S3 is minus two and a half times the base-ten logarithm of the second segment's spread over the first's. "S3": -1.0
